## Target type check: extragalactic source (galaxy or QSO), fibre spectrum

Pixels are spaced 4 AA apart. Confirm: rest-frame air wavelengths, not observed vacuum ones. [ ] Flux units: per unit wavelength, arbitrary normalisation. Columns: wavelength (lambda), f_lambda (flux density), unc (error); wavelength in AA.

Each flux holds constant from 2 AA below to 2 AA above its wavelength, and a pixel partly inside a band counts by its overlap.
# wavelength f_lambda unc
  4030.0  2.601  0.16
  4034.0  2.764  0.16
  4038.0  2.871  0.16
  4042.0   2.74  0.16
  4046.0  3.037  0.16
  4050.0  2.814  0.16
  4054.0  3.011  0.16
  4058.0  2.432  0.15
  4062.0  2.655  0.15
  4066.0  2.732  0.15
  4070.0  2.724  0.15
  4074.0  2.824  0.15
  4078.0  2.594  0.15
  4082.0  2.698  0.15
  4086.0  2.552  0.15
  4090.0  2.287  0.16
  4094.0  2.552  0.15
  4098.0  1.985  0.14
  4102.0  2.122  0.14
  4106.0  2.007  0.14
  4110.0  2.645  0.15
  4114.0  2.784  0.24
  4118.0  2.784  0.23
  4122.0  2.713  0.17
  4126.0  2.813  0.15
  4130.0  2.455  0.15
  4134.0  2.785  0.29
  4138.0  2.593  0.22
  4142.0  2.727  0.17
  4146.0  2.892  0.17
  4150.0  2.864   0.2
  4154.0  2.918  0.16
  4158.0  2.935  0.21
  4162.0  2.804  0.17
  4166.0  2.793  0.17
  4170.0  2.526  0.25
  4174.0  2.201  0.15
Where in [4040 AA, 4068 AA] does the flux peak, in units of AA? 4046.0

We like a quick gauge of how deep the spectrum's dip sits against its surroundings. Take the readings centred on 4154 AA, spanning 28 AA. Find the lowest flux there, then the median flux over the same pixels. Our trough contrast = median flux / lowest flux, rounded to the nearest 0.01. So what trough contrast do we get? 1.05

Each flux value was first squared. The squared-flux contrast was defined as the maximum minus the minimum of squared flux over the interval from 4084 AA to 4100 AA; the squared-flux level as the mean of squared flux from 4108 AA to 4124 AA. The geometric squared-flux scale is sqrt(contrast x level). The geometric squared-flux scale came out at 4.4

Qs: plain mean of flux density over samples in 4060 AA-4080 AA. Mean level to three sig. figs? 2.71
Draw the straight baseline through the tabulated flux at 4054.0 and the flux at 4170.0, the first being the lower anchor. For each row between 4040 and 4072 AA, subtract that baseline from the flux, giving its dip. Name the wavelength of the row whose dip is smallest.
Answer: 4058.0 AA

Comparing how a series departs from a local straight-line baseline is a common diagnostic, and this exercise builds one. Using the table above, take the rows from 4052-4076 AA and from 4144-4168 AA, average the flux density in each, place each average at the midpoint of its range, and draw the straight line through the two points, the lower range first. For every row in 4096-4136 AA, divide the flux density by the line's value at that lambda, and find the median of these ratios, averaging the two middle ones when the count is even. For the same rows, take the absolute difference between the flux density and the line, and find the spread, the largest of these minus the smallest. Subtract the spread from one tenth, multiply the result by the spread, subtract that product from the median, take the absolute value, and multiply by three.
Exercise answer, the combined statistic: 4.5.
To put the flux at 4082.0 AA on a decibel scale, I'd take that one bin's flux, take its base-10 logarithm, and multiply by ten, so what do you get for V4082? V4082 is 4.3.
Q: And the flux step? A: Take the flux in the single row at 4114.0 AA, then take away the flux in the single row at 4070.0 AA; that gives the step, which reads 0.06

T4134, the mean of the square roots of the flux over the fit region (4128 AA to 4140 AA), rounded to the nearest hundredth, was 1.62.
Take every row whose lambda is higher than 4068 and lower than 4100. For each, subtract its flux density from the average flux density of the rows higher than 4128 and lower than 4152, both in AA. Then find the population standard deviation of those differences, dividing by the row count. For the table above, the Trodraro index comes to 0.25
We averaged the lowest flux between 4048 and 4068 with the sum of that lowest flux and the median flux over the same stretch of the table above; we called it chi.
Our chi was 3.80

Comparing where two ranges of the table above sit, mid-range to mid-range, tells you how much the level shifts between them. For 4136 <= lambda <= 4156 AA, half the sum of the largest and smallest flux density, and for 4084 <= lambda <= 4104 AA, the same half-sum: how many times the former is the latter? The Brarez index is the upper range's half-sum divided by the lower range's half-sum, 1.21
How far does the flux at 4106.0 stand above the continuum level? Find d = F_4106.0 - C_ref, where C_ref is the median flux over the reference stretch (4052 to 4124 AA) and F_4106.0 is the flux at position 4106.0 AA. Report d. -0.643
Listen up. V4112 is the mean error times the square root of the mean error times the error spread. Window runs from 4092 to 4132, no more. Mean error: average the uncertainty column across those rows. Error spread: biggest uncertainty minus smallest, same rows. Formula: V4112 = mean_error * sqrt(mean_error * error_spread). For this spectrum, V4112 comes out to 0.021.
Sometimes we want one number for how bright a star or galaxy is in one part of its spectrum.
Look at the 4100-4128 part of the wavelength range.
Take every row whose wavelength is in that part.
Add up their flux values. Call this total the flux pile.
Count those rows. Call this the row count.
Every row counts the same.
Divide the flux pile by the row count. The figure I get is 2.55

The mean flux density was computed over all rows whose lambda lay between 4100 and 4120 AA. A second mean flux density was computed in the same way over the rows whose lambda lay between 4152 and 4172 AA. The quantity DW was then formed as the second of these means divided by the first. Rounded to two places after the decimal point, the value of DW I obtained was 1.13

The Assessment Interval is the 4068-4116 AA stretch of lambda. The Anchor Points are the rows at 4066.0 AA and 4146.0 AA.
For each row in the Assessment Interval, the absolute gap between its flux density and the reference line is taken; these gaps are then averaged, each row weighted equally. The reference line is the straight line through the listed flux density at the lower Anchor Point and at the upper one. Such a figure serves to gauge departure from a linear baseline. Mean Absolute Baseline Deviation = 0.32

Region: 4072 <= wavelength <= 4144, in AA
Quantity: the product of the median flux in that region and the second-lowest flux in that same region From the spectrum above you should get 5.3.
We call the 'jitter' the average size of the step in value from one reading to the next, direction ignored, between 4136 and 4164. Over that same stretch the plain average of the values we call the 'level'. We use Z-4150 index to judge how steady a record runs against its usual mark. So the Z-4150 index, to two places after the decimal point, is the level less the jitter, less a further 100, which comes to -97.27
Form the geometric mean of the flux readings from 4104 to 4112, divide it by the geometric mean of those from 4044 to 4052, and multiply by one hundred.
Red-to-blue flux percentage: 79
